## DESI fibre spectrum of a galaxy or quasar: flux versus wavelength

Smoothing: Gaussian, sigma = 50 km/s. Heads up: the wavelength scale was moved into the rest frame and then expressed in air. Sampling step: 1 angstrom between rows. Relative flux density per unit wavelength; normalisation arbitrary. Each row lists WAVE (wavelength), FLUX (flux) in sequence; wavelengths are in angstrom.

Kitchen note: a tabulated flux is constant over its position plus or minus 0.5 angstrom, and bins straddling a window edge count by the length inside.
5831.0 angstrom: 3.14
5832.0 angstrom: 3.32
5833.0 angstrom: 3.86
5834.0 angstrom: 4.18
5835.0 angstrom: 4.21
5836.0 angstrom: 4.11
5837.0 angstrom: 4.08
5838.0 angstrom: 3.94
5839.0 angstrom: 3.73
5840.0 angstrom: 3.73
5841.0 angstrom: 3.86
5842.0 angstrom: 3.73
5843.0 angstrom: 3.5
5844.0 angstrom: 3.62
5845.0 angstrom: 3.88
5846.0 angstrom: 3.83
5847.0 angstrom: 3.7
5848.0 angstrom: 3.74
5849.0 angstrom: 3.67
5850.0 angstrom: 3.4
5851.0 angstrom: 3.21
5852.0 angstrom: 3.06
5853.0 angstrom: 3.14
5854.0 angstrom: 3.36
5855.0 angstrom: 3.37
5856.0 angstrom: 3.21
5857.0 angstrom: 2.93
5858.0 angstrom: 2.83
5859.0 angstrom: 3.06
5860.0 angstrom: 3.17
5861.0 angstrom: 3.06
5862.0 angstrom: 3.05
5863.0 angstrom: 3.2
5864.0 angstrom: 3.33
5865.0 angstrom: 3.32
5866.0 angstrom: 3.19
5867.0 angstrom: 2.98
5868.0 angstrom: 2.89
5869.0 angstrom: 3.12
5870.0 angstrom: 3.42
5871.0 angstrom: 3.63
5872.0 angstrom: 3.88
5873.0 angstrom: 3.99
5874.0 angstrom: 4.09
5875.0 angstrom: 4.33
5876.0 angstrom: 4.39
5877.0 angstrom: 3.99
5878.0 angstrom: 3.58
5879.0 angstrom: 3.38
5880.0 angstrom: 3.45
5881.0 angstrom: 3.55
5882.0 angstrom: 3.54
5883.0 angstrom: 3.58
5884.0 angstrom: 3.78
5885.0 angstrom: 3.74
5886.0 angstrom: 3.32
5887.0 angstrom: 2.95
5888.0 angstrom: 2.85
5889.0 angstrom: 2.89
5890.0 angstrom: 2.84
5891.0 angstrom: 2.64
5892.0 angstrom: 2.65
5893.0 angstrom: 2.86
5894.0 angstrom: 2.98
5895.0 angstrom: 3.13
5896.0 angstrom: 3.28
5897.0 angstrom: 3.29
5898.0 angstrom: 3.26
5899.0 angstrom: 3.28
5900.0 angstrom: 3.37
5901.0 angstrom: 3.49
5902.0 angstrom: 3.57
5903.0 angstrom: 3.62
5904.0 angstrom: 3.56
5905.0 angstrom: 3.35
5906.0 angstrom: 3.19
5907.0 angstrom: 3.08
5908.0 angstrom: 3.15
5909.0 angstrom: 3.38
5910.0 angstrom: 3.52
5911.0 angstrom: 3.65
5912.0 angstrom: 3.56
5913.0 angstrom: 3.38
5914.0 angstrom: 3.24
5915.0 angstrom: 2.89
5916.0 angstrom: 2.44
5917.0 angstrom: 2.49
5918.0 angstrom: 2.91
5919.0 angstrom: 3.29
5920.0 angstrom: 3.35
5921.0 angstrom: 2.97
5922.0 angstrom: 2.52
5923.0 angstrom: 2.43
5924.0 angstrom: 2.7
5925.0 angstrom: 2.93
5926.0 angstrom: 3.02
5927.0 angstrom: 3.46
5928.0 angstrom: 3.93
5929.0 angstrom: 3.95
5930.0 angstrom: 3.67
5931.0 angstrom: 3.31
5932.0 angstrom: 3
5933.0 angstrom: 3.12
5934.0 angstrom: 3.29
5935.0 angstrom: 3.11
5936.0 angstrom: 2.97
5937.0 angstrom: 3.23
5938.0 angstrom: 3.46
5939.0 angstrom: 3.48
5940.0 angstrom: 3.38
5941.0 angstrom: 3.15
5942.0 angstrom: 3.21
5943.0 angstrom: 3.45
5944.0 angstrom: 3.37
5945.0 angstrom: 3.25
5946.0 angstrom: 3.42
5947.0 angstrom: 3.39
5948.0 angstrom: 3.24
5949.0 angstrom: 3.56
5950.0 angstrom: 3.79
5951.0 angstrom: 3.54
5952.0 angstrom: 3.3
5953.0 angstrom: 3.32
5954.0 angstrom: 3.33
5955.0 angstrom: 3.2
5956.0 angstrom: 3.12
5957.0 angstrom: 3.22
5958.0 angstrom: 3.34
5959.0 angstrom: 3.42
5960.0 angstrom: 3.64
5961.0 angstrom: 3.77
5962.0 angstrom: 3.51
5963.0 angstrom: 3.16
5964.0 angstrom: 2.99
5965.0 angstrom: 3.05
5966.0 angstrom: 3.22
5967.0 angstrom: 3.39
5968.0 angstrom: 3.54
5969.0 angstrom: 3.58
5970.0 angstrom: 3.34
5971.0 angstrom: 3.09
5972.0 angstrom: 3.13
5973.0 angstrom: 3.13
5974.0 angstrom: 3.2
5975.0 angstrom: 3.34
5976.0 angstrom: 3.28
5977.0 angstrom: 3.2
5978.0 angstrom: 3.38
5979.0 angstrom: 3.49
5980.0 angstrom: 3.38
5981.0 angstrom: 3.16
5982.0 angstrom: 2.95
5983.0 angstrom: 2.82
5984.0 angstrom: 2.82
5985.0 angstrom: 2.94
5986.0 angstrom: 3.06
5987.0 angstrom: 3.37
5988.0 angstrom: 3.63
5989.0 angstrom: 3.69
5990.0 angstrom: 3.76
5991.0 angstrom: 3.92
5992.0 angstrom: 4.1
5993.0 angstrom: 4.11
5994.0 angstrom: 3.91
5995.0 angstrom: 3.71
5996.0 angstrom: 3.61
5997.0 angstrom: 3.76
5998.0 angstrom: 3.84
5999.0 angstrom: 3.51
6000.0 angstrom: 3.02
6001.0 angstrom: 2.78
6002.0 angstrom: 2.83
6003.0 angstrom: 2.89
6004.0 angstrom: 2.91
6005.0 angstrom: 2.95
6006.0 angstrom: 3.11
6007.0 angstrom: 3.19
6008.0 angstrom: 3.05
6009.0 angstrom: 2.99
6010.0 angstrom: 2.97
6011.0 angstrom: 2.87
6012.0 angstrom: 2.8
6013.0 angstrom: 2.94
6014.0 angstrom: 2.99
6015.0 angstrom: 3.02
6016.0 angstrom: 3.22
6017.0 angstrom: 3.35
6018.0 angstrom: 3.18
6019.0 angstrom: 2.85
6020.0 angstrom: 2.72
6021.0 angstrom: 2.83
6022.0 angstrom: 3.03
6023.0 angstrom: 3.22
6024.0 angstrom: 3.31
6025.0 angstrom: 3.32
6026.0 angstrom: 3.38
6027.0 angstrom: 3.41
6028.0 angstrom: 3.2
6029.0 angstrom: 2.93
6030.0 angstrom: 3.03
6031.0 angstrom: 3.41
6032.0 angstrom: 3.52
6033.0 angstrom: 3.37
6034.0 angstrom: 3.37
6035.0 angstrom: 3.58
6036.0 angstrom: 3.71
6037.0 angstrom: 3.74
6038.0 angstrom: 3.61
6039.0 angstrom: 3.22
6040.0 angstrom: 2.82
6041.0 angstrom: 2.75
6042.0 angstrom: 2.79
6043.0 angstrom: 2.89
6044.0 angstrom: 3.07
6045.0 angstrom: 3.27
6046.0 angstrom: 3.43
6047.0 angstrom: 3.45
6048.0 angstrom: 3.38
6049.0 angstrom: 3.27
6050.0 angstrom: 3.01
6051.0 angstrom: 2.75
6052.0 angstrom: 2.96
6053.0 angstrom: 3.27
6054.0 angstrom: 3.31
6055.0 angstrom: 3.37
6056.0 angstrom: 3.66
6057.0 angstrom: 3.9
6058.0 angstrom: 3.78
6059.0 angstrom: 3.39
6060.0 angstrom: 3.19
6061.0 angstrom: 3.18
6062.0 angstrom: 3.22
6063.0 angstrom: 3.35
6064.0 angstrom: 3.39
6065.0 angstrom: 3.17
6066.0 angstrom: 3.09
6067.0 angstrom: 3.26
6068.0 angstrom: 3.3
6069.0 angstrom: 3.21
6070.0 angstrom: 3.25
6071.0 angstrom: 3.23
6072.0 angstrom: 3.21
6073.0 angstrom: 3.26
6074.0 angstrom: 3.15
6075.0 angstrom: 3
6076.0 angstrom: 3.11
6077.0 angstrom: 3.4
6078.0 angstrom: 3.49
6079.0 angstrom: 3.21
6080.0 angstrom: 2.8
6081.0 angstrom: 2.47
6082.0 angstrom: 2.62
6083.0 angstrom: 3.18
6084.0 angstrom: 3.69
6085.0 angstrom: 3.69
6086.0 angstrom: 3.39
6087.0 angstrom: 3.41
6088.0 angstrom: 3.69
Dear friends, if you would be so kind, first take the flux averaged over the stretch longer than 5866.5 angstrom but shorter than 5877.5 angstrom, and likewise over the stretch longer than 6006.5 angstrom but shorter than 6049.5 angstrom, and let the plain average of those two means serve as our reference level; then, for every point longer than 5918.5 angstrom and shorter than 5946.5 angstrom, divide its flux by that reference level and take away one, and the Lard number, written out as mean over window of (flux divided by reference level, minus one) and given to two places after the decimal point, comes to -0.06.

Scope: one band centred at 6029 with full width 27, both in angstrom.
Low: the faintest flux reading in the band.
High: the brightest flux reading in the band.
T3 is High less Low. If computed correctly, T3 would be 1.02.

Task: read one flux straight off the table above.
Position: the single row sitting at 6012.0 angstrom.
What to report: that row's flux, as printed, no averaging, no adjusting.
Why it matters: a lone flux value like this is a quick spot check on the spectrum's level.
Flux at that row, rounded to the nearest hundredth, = 2.80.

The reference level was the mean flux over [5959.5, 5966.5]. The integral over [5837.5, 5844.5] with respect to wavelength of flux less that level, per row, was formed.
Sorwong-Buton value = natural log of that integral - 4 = -3.0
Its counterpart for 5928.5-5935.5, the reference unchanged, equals -6.2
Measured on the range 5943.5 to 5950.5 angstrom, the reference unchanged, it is -4.4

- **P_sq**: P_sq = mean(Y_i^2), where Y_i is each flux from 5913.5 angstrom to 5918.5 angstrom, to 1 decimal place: 7.9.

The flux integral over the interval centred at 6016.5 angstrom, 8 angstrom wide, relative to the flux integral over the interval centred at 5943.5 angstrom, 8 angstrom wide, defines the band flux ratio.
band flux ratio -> 0.91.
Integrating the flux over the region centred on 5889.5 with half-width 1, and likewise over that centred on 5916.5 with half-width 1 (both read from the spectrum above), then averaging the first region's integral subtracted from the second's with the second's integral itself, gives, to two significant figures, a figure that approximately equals 2.1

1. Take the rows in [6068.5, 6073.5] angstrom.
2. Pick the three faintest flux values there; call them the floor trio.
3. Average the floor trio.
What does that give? 3.22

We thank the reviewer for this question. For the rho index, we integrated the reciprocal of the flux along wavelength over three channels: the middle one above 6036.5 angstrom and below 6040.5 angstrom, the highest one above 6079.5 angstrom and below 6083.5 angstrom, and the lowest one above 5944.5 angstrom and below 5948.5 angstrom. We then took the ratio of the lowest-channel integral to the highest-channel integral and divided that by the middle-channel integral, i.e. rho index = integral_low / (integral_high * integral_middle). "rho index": 0.68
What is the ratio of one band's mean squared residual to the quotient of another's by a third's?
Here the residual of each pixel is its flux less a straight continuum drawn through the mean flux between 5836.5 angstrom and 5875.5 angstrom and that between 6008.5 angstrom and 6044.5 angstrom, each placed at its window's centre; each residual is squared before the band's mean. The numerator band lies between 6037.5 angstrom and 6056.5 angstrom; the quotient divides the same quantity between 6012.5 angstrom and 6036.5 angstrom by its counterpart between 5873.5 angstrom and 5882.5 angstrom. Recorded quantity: 0.34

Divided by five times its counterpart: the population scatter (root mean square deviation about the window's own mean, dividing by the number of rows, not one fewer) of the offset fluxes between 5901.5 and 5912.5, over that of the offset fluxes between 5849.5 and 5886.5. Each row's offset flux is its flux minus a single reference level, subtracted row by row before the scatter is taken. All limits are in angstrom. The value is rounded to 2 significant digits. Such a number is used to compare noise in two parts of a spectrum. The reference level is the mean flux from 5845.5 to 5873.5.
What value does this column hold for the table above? 0.10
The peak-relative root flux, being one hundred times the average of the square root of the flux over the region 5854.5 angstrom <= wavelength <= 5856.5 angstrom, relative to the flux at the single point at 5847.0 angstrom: 49.0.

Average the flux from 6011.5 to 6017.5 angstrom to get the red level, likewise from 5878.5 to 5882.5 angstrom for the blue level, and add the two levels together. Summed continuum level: 6.53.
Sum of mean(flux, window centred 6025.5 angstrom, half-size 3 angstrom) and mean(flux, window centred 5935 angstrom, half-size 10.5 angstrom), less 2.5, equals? 4.13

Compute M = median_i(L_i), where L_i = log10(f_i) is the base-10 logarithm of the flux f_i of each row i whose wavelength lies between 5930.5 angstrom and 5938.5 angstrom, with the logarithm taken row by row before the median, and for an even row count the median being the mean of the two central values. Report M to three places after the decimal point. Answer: 0.502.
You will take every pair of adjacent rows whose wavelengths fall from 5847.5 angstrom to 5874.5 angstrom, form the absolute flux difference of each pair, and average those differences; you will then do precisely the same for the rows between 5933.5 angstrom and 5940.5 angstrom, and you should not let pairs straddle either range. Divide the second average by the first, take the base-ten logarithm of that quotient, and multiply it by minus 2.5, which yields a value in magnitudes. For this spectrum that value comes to 0.0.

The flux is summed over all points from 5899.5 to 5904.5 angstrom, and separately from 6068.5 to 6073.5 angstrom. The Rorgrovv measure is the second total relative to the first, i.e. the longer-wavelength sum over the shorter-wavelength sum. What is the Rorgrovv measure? 0.92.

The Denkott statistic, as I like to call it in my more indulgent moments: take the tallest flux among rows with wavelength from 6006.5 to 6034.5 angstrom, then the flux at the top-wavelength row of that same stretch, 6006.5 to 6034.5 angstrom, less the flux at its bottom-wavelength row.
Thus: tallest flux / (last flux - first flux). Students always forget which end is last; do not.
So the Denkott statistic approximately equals 20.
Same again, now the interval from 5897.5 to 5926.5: -15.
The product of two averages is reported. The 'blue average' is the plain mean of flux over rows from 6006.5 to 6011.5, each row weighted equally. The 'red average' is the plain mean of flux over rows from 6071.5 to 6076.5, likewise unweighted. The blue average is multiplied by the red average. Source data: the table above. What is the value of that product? 9.5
